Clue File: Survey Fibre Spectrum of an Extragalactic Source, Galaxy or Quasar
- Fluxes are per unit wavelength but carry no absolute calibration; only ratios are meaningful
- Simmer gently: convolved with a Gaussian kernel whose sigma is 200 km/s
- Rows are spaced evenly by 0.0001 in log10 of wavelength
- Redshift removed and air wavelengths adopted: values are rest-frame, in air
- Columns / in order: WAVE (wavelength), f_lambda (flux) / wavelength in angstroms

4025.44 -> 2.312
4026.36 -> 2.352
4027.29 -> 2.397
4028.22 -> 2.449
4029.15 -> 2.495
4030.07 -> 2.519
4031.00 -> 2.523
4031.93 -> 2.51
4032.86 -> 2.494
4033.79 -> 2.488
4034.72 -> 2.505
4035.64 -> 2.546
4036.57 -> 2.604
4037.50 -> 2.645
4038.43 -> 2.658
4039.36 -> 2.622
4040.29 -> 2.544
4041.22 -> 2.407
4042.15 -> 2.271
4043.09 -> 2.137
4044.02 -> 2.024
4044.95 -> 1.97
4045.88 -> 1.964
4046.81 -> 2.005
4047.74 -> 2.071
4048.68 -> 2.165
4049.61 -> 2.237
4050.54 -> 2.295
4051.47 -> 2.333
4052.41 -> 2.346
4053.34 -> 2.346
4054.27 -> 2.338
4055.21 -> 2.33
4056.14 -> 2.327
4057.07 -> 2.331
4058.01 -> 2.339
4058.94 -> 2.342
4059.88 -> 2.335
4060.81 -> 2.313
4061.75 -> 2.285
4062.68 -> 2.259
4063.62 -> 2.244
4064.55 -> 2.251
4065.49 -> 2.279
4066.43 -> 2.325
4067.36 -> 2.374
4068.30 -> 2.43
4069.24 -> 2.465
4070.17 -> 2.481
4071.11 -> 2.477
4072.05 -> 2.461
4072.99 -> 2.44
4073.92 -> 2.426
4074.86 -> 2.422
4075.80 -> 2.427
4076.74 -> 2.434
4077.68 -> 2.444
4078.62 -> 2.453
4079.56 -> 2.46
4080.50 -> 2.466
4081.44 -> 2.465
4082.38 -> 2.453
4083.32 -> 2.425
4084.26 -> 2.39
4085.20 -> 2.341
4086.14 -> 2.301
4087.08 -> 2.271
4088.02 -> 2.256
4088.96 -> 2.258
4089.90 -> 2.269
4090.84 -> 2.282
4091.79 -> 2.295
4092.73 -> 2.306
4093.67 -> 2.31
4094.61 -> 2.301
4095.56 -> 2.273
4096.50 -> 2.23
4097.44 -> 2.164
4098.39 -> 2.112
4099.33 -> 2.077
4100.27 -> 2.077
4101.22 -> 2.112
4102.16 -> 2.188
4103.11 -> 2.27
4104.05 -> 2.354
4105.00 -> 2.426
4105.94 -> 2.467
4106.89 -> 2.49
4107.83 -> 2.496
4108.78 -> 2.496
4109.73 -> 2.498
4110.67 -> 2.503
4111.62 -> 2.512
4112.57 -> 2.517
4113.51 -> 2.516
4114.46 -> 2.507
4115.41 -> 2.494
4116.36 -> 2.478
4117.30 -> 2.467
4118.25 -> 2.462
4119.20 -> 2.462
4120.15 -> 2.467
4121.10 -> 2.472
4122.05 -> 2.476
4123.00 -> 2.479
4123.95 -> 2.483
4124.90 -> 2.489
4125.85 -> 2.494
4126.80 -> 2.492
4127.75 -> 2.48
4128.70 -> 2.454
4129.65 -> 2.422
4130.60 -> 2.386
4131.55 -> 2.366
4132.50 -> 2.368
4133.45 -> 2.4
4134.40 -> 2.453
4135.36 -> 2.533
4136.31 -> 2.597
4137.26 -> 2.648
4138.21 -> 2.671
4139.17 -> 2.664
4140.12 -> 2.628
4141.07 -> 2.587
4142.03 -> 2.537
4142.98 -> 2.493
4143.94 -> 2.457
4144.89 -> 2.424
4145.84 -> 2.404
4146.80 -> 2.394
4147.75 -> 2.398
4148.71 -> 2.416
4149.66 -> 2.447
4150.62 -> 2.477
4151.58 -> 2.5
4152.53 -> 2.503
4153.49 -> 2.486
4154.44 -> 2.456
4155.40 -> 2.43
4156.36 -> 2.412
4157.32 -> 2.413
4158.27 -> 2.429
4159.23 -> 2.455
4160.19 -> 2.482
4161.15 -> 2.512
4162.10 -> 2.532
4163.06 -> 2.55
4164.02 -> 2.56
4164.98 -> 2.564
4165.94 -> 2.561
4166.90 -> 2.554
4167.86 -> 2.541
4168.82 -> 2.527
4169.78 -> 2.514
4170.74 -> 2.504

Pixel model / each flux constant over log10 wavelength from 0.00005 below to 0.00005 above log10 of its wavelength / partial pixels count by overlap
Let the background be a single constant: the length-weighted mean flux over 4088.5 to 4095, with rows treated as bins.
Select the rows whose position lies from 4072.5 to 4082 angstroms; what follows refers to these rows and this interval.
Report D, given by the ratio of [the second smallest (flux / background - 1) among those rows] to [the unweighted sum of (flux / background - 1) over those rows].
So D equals 0.09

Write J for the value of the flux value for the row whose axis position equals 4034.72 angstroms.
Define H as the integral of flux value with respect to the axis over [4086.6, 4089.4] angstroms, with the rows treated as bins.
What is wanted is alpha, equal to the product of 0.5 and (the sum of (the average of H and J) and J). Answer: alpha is 3.5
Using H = 6.3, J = 2.505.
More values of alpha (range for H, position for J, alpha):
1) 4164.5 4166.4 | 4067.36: 3.0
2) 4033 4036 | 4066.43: 3.6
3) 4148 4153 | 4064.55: 4.8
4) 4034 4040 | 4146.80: 5.7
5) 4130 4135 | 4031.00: 4.9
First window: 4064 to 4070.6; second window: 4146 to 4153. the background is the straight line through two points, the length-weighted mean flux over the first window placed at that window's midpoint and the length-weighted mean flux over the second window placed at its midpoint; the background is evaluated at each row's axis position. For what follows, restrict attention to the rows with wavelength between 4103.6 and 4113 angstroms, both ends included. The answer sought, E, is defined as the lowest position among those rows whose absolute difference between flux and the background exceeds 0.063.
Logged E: 4106.89 angstroms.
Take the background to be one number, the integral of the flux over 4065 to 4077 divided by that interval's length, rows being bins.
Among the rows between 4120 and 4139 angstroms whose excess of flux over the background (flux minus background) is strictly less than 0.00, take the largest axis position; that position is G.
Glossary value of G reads 4133.45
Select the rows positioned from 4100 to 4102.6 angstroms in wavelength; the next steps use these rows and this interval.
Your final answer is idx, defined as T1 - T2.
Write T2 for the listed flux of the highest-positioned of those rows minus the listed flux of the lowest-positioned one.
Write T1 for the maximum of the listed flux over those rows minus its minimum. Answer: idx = 0.000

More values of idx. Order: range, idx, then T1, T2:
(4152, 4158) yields 0.181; 0.09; -0.090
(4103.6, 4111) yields 0.000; 0.15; 0.149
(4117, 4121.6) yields 0.005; 0.01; 0.005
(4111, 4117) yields 0.073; 0.04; -0.034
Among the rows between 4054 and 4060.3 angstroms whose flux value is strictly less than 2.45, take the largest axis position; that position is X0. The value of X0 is 4059.88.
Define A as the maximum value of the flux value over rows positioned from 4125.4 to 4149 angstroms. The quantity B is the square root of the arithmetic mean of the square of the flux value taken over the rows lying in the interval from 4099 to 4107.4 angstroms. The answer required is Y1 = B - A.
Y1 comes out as -0.39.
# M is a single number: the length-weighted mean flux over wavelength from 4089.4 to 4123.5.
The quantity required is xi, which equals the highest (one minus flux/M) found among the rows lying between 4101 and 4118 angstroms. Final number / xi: 0.11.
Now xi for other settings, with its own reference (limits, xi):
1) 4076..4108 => 0.12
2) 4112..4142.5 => 0.00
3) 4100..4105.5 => 0.12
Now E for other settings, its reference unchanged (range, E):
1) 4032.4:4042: 4032.86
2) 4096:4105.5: 4096.50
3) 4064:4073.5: 4064.55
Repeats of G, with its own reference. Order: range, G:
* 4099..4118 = 4104.05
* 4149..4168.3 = 4157.32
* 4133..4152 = 4148.71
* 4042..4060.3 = 4059.88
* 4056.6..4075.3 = 4067.36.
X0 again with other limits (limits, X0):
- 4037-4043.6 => 4043.09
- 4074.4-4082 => 4077.68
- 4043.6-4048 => 4047.74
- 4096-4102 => 4101.22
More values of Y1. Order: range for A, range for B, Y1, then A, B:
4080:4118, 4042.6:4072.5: -0.24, 2.517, 2.28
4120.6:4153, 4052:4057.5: -0.33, 2.671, 2.34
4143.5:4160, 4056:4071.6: -0.16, 2.503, 2.35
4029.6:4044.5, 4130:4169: -0.16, 2.658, 2.49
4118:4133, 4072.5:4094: -0.12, 2.494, 2.37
